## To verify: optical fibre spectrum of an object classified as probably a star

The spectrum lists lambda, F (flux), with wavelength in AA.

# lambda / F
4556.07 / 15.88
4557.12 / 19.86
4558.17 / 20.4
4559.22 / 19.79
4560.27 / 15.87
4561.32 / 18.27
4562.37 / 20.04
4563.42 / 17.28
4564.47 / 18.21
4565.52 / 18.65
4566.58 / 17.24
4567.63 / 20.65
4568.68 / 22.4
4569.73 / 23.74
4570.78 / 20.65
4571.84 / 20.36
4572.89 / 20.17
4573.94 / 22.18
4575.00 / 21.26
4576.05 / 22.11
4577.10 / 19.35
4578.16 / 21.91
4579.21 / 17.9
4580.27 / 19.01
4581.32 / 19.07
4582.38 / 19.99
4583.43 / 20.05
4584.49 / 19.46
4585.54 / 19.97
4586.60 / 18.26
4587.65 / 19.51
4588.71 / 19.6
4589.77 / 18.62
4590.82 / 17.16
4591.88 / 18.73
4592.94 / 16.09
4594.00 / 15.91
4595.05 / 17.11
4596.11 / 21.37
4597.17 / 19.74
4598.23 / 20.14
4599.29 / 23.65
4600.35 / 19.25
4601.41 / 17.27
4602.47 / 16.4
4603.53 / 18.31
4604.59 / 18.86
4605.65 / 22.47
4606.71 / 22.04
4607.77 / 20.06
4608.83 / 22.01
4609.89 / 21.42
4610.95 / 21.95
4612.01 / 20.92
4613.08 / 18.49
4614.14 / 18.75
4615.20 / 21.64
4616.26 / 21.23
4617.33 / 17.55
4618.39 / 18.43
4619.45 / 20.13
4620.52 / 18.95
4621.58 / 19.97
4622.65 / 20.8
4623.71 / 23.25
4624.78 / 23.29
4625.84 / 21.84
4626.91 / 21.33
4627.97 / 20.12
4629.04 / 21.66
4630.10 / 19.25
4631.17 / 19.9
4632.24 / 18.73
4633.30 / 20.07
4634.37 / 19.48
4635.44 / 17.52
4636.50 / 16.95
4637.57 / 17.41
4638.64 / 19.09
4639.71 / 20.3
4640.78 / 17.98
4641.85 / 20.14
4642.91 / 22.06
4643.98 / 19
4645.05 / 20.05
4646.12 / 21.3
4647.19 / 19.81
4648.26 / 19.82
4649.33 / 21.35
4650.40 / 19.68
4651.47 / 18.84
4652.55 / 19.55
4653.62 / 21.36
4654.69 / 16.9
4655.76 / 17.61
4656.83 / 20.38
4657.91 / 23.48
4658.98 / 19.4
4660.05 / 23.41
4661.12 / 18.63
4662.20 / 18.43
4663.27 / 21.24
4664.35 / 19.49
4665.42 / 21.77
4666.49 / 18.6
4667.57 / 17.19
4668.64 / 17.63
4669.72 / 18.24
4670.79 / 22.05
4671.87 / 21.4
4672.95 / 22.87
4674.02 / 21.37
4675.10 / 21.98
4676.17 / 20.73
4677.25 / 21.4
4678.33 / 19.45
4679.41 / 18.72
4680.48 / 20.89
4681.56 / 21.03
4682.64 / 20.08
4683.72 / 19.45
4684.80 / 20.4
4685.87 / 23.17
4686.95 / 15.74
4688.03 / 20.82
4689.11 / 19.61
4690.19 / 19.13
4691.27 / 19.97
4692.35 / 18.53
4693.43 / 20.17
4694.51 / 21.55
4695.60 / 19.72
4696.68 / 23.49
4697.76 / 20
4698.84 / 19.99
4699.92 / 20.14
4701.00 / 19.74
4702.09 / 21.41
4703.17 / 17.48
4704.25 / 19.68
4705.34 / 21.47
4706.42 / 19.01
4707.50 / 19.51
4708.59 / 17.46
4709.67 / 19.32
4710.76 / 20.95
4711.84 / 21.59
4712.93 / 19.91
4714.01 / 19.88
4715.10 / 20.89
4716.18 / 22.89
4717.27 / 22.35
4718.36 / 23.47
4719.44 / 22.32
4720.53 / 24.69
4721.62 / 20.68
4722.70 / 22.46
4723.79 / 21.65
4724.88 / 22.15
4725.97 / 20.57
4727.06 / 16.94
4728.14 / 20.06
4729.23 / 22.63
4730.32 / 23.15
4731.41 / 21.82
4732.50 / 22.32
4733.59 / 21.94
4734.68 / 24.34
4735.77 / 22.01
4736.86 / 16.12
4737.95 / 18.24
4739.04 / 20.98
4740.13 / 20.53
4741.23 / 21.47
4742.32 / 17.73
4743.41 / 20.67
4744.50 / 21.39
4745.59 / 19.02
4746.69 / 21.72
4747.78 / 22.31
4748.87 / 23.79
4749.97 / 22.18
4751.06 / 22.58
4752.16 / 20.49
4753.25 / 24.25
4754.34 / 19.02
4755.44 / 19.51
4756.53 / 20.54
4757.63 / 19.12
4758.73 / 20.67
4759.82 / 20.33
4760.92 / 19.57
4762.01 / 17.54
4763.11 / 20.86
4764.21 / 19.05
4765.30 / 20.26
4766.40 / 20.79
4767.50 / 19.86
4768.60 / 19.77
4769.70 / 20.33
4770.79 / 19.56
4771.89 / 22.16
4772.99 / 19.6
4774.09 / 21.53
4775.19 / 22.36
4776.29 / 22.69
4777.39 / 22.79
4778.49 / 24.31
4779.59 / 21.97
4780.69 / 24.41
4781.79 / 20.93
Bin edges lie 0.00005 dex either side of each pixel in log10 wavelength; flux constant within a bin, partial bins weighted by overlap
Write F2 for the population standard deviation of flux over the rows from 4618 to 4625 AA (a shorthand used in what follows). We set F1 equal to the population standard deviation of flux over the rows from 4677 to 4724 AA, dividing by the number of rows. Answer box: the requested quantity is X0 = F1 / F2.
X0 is 0.95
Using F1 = 1.70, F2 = 1.78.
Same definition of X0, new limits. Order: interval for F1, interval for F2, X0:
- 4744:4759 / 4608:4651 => 1.06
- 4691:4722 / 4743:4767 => 1.06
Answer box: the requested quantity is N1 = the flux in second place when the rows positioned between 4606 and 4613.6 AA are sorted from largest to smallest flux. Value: 22.01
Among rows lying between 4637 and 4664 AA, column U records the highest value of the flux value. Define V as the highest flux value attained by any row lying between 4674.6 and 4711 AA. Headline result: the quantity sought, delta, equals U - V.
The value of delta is 0.0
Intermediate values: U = 23.48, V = 23.49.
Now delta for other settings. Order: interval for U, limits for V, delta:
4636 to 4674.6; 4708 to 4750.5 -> -1.2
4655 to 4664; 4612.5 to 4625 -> 0.2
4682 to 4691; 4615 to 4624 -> -0.1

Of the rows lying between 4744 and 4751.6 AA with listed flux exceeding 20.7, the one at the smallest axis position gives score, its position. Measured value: 4744.50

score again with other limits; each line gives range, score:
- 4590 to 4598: 4596.11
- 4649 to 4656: 4649.33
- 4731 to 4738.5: 4731.41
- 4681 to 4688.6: 4681.56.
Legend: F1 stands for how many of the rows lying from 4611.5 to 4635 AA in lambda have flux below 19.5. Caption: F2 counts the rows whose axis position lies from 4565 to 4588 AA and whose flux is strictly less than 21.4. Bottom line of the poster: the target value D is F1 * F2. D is 136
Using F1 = 8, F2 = 17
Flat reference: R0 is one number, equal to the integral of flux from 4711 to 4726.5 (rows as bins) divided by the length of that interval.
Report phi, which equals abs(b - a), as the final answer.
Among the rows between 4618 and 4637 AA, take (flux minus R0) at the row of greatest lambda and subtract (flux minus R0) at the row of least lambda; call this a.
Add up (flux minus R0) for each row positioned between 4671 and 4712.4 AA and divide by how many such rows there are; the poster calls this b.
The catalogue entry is 0.1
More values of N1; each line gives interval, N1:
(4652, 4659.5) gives 21.36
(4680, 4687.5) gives 21.03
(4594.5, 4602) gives 21.37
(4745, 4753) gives 22.58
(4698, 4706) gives 21.41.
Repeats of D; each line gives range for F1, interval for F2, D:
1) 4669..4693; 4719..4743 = 63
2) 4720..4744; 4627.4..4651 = 80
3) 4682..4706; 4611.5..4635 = 85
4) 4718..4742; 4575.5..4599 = 60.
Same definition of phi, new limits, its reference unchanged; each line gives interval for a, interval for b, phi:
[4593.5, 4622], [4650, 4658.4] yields 6.1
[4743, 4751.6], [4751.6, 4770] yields 3.6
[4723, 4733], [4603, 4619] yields 2.2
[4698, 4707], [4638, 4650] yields 0.7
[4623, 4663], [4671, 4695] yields 3.4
